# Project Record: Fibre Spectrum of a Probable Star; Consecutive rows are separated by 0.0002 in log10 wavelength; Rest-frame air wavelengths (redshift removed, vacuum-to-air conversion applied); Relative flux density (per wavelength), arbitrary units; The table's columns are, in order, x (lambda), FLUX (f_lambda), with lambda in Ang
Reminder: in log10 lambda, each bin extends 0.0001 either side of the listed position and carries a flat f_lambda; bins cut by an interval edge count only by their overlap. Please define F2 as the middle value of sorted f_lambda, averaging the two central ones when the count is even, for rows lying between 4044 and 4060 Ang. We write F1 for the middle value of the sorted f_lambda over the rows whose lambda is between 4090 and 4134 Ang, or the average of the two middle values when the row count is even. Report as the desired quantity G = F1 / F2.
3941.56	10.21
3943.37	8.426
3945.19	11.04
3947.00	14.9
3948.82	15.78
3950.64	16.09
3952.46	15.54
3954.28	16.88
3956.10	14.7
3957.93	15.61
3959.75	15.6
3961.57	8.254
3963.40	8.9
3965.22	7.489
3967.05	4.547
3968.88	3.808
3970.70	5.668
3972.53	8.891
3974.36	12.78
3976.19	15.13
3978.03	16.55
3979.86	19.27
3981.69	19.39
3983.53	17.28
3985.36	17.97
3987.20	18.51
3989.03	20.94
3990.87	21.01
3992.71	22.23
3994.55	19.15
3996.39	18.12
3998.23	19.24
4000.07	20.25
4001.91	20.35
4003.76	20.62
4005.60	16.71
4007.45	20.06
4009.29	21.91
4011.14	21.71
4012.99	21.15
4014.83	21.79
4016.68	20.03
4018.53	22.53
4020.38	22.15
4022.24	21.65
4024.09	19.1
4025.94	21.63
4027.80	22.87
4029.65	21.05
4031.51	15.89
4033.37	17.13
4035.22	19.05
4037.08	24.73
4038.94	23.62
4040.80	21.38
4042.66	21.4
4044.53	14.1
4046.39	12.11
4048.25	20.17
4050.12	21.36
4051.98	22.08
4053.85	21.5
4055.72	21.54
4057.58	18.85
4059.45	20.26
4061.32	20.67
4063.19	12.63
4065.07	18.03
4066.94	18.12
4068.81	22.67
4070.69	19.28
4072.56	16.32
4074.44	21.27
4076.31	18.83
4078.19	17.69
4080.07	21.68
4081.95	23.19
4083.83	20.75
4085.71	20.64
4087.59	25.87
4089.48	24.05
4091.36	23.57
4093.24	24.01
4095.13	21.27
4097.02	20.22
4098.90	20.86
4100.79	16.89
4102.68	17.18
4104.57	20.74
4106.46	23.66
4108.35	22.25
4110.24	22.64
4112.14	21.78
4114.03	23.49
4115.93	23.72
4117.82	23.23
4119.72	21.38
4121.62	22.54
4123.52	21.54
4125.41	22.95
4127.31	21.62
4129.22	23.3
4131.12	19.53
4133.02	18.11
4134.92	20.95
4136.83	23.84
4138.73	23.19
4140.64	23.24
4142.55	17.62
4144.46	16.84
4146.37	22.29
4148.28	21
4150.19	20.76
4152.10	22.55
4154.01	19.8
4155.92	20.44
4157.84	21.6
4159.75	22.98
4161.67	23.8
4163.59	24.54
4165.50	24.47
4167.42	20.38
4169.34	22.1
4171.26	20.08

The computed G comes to 1.08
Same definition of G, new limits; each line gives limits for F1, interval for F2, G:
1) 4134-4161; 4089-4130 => 0.95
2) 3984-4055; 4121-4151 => 0.97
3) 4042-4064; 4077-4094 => 0.88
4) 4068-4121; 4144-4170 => 0.99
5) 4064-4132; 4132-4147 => 1.00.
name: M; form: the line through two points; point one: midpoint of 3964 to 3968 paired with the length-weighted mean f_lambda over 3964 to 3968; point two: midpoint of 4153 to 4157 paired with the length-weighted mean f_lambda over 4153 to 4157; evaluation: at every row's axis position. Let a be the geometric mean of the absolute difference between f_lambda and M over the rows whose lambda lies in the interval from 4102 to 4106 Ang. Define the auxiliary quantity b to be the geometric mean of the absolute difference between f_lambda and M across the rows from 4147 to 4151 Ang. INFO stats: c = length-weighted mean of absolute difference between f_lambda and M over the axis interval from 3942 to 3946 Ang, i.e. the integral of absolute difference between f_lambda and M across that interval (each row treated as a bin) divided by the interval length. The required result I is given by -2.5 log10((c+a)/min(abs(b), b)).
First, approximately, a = 2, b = 1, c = 5.2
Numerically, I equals -2.0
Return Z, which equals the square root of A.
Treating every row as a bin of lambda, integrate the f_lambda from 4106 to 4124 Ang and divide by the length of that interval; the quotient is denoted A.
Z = 4.8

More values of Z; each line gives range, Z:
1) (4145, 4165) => 4.7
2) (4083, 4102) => 4.7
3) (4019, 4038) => 4.5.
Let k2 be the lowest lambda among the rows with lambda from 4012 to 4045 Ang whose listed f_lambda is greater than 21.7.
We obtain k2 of 4014.83 Ang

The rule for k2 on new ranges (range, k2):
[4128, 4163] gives 4129.22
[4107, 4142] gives 4108.35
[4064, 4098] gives 4068.81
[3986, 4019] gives 3992.71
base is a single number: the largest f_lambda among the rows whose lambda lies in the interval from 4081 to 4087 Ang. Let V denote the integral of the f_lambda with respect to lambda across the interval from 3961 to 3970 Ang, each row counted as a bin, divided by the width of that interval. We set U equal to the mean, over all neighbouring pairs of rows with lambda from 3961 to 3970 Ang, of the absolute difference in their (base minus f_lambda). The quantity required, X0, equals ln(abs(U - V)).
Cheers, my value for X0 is 1.63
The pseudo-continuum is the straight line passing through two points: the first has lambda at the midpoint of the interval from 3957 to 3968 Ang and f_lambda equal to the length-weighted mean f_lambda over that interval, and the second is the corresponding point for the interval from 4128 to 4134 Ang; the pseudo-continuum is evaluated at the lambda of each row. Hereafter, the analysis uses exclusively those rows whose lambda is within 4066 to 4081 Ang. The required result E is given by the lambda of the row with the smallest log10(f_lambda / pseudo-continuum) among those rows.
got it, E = 4072.56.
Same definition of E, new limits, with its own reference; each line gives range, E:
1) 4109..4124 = 4123.52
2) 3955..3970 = 3968.88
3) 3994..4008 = 4005.60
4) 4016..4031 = 4024.09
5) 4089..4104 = 4100.79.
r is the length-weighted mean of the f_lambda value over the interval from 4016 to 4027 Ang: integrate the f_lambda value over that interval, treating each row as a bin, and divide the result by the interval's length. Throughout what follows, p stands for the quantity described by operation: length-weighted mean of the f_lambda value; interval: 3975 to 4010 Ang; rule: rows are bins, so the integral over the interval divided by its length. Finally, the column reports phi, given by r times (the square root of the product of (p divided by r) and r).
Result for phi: 93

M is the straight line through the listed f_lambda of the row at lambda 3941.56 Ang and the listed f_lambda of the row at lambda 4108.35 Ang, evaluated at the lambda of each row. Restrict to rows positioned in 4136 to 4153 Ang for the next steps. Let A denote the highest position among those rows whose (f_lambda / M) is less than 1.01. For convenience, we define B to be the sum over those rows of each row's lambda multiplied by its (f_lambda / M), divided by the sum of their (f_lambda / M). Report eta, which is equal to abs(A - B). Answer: 7.8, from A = 4152.10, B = 4144.3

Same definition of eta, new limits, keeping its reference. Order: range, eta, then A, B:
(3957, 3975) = 7.6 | 3972.53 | 3964.9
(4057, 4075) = 6.6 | 4072.56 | 4066.0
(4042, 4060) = 4.9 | 4046.39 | 4051.3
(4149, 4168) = 8.5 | 4167.42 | 4158.9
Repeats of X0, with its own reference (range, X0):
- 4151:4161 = 3.00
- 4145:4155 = 2.98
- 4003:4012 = 2.88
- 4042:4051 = 2.57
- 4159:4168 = 3.09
